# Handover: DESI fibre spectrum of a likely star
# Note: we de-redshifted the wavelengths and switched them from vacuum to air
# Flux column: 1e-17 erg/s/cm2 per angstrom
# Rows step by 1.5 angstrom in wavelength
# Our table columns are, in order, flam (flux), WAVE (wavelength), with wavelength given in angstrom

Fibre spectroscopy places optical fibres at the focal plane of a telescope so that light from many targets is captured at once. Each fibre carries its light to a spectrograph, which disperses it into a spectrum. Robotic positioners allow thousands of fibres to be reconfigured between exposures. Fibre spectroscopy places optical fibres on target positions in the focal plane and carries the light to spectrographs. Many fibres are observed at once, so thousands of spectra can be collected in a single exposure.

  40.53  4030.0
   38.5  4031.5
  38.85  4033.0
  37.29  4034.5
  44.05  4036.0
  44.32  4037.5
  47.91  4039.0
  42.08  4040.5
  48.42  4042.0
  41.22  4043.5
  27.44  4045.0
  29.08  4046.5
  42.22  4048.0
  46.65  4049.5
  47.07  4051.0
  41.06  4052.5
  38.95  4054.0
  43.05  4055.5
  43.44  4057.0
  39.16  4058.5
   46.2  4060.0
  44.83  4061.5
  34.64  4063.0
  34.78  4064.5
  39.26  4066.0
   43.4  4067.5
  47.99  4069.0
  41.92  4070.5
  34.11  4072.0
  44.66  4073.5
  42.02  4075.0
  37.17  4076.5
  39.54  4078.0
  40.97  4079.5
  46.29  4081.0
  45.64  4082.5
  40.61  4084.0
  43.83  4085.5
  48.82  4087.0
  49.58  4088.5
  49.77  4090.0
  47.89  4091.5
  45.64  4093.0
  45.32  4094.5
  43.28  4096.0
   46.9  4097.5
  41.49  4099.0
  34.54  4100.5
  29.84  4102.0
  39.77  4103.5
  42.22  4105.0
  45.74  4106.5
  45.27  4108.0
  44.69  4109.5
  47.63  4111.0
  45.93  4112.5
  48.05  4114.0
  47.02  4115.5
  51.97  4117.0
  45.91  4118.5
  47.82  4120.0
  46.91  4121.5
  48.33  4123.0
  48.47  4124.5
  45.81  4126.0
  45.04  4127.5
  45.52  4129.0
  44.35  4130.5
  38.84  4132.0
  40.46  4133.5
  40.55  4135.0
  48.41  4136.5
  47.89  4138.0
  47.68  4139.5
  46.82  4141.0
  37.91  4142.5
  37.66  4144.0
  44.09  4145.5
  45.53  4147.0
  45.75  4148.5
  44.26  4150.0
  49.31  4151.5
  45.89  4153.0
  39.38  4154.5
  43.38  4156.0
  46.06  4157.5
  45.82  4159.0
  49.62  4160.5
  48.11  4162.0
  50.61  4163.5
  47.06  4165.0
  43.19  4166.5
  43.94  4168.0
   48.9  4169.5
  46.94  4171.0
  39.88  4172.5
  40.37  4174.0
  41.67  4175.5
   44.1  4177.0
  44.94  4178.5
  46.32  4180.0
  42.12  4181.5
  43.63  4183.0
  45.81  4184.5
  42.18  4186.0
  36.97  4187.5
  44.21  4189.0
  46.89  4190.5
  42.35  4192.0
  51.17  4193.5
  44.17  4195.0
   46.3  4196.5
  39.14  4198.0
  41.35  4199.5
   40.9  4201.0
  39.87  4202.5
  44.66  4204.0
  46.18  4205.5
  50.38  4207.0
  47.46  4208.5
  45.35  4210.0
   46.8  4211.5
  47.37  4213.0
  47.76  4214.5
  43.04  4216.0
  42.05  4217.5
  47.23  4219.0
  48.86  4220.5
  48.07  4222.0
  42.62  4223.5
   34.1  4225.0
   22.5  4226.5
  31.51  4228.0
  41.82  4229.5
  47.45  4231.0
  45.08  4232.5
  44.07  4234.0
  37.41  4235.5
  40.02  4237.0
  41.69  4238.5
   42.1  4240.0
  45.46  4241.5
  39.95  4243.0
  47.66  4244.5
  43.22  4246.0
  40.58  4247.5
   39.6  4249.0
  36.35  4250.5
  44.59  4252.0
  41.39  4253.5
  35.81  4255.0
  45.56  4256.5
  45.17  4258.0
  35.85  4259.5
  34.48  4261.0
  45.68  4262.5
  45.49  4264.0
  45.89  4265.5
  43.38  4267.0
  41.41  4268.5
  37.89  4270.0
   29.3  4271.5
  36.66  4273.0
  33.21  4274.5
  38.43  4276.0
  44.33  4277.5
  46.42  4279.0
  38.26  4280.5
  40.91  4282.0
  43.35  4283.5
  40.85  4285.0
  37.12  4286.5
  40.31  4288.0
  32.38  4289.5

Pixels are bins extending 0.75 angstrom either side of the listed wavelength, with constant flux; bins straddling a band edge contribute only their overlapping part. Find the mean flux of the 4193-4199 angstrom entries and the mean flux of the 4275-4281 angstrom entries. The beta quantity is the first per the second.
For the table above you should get 1.08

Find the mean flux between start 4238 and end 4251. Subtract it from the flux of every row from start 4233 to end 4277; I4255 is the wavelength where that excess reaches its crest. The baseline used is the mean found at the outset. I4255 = 4244.5 angstrom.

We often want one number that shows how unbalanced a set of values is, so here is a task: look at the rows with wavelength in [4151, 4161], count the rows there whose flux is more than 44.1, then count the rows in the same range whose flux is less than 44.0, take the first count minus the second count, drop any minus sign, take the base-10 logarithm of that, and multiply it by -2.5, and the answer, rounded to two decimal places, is -1.19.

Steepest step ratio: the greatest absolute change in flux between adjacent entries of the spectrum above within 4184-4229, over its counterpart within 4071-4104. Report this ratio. 1.1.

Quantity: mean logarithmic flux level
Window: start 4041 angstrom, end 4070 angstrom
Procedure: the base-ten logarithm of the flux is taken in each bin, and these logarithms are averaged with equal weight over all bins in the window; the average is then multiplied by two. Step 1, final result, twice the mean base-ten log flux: 3.22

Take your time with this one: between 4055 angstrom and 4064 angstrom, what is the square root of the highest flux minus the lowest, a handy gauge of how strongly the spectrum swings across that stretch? 3.40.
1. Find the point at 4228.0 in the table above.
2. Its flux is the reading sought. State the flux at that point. 31.51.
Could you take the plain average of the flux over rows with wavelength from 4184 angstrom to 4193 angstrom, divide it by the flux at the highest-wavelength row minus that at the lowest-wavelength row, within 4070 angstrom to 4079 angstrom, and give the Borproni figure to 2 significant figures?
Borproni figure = -18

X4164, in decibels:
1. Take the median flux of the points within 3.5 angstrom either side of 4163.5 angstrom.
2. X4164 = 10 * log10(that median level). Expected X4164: 16.8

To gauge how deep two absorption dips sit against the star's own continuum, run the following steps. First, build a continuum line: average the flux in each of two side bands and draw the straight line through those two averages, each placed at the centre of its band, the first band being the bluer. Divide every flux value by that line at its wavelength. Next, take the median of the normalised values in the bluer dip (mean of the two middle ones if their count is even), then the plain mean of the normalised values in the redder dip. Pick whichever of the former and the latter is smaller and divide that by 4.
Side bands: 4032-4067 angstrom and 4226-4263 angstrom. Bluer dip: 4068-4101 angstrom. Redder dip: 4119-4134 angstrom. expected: 0.2704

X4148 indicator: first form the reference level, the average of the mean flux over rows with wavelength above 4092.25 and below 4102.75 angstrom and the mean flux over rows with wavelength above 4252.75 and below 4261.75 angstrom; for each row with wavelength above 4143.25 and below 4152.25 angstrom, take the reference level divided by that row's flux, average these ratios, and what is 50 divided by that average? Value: 55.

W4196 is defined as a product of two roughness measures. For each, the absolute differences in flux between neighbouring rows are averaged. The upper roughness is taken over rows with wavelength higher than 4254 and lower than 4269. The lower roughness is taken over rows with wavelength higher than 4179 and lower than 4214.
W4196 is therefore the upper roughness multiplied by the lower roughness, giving 14.5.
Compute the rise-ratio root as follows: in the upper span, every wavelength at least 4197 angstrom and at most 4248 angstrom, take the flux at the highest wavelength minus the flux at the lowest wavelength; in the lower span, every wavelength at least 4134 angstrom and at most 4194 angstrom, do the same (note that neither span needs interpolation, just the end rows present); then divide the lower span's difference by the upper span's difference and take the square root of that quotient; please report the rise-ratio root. 2.7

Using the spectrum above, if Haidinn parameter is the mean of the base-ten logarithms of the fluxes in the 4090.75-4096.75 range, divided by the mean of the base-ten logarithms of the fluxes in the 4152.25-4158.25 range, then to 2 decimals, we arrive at 1.01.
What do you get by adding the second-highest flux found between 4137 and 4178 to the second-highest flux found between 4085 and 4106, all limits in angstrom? 99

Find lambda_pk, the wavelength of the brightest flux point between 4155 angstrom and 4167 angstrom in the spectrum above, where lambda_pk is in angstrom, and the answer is 4163.5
